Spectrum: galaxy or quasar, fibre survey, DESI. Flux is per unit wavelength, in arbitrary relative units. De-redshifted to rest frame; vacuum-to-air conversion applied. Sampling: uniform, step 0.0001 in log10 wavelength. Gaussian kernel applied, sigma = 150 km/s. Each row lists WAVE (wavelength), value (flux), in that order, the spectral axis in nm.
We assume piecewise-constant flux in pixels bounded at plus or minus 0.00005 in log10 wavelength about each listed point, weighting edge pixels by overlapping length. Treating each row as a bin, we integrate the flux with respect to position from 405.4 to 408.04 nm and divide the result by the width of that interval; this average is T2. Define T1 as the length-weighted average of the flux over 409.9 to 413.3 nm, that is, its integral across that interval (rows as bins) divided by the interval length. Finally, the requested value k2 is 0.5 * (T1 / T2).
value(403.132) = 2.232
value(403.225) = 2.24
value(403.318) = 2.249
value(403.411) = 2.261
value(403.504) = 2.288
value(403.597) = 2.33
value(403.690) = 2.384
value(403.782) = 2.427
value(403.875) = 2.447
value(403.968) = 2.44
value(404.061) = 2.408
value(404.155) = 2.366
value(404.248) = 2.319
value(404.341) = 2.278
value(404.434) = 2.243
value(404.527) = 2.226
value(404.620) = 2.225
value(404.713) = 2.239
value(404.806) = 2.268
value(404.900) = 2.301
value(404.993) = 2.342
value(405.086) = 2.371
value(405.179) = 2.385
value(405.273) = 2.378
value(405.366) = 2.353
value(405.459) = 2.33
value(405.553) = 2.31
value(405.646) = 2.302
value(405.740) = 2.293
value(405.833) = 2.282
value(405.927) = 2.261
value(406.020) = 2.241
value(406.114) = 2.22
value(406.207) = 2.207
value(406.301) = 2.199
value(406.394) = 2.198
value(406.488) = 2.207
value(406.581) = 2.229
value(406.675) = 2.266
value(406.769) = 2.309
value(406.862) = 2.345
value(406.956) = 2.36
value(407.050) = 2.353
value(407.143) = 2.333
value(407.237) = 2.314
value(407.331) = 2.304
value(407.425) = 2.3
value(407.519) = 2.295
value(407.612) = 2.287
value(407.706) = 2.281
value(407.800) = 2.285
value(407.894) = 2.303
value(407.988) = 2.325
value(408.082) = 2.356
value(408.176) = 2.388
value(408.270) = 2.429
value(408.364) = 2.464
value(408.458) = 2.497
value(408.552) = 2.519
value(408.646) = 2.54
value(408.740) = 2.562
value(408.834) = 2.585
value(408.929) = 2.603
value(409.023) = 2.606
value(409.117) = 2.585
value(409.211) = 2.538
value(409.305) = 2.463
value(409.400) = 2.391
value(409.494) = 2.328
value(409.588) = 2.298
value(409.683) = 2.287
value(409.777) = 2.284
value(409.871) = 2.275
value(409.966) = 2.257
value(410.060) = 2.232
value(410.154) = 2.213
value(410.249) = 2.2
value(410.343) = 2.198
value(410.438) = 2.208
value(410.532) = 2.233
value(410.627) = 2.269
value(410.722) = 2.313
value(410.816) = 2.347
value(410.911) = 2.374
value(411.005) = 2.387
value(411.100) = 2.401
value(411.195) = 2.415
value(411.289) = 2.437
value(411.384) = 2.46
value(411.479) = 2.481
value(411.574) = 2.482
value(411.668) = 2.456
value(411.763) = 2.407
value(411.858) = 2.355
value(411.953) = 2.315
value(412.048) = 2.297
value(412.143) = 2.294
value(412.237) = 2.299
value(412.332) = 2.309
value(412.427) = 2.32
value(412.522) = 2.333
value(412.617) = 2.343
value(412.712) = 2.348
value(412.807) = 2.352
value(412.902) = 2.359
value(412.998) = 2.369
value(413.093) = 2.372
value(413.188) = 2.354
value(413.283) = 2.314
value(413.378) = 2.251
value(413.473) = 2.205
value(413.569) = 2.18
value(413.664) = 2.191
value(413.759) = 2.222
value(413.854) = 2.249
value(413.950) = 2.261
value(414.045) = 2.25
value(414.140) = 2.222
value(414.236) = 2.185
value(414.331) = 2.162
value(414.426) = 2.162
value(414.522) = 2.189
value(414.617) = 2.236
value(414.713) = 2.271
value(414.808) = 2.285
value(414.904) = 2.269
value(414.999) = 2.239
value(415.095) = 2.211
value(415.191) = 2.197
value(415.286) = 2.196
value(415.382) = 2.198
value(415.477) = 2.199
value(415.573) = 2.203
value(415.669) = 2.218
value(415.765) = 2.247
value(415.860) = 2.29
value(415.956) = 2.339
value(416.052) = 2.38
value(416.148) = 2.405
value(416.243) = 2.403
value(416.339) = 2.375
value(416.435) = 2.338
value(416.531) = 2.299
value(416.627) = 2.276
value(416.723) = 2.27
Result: 0.511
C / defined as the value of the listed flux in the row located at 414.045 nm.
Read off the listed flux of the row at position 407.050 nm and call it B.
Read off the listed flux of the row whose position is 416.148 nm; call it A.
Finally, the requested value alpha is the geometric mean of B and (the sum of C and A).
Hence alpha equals 3.31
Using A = 2.405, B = 2.353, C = 2.25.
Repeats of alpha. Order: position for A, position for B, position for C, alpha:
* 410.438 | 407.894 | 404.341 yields 3.21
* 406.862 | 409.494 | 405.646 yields 3.29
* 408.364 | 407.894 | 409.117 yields 3.41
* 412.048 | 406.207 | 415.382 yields 3.15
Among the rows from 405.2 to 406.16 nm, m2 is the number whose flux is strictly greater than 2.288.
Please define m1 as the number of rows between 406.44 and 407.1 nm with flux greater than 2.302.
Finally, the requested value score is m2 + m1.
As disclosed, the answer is 10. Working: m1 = 4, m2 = 6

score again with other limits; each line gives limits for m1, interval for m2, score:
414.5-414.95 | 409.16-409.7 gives 5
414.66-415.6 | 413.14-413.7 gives 2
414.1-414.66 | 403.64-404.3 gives 7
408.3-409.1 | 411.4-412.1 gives 15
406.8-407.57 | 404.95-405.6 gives 13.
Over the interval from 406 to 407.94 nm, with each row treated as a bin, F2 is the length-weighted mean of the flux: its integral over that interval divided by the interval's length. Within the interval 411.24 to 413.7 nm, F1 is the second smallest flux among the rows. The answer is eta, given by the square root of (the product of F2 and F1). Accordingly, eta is 2.23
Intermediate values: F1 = 2.191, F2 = 2.28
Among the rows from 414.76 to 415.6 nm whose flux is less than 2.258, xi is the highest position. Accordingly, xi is 415.573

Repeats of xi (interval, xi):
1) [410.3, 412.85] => 410.532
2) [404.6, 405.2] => 404.713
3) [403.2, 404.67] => 404.620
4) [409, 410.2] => 410.154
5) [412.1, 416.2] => 415.765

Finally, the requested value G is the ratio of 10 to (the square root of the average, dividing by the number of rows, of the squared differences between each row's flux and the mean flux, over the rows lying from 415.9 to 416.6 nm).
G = 277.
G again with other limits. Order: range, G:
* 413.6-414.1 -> 395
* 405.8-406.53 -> 342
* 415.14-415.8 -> 579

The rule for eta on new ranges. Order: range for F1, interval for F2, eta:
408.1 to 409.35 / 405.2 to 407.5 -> 2.36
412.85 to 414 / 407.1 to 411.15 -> 2.28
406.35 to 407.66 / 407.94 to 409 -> 2.34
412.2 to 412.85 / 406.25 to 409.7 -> 2.34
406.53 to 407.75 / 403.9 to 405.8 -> 2.29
